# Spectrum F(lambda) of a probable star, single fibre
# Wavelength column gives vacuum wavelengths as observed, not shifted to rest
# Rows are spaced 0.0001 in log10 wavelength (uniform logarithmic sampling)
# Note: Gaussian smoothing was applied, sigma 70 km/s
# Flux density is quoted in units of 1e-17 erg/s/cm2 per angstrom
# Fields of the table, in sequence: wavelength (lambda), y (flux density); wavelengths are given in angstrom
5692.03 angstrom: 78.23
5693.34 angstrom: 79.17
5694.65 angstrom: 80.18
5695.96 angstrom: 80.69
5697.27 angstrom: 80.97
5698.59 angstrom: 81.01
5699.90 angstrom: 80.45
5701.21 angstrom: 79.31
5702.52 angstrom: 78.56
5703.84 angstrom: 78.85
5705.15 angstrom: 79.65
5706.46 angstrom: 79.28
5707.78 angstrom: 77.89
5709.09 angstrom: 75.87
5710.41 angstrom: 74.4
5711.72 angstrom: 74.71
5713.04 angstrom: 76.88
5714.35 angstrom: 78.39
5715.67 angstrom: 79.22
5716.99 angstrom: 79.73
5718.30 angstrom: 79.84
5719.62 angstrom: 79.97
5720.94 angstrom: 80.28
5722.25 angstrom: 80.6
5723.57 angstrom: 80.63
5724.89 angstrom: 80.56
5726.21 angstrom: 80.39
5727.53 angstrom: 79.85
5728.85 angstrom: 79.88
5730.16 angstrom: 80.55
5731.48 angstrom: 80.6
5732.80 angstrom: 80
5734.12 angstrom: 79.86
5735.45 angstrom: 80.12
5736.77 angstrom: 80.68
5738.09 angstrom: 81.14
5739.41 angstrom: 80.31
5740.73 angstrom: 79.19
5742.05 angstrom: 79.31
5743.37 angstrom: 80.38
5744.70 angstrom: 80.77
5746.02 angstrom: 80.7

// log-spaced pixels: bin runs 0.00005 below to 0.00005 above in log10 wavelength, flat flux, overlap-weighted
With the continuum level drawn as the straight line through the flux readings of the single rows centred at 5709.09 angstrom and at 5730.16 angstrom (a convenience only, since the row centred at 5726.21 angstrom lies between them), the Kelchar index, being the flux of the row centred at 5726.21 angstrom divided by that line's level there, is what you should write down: 1.01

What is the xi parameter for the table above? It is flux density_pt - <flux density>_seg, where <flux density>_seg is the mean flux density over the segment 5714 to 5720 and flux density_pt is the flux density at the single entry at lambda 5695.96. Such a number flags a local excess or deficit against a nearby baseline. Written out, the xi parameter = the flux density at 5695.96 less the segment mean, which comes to 1.3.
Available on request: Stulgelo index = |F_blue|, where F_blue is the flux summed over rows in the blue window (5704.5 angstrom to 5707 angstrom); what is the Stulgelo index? 159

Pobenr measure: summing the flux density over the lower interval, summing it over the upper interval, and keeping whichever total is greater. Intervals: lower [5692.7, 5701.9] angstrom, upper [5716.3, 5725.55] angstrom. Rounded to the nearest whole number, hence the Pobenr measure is 562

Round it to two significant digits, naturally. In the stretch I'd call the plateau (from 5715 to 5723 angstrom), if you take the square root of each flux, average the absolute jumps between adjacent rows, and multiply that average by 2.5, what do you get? 0.039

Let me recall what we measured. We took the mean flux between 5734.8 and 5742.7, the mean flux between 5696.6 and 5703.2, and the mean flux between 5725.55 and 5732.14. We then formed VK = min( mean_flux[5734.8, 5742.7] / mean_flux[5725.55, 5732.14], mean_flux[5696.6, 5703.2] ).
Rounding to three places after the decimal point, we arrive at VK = 0.998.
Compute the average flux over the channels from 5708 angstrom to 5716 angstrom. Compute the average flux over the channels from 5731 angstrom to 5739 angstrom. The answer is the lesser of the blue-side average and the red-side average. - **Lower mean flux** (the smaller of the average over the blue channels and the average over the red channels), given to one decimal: 76.6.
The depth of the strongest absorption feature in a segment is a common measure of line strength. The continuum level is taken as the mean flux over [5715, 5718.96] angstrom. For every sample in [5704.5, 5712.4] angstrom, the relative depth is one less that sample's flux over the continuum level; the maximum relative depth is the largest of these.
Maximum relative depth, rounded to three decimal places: 0.065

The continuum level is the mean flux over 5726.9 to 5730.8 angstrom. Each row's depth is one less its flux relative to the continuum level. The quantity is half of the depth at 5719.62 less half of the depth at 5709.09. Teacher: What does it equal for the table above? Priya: -0.026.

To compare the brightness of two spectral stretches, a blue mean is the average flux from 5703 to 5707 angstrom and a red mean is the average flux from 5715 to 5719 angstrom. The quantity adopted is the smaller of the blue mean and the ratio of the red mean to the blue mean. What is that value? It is 1.00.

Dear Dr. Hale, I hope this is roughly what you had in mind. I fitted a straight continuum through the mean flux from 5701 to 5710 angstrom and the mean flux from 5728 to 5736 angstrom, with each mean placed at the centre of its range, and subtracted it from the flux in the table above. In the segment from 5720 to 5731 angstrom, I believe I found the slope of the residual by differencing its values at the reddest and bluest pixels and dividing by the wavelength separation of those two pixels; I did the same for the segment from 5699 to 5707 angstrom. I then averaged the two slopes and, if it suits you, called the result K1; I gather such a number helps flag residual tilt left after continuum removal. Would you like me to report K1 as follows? -0.14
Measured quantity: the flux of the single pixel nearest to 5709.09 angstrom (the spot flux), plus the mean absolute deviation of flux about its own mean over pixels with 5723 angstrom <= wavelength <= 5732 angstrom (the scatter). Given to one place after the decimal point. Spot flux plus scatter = 76.1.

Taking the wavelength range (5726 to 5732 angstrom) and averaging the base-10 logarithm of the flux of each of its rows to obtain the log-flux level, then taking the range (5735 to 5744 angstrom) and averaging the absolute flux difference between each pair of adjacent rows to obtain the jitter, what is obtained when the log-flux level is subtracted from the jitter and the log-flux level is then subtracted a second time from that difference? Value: -3.12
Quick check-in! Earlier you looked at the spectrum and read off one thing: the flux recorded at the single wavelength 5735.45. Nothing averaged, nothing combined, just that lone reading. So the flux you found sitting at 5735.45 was 80.12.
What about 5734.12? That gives 79.86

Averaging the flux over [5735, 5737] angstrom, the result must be 80.40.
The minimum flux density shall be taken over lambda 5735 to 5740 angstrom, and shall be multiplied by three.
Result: 240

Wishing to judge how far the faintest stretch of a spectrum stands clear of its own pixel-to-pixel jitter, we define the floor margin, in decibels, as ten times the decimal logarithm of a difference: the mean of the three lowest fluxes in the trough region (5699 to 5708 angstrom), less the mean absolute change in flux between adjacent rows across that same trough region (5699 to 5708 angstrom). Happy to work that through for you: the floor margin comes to 18.9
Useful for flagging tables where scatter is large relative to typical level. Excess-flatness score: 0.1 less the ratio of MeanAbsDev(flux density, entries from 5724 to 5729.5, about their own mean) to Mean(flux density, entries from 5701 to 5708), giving 0.0961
